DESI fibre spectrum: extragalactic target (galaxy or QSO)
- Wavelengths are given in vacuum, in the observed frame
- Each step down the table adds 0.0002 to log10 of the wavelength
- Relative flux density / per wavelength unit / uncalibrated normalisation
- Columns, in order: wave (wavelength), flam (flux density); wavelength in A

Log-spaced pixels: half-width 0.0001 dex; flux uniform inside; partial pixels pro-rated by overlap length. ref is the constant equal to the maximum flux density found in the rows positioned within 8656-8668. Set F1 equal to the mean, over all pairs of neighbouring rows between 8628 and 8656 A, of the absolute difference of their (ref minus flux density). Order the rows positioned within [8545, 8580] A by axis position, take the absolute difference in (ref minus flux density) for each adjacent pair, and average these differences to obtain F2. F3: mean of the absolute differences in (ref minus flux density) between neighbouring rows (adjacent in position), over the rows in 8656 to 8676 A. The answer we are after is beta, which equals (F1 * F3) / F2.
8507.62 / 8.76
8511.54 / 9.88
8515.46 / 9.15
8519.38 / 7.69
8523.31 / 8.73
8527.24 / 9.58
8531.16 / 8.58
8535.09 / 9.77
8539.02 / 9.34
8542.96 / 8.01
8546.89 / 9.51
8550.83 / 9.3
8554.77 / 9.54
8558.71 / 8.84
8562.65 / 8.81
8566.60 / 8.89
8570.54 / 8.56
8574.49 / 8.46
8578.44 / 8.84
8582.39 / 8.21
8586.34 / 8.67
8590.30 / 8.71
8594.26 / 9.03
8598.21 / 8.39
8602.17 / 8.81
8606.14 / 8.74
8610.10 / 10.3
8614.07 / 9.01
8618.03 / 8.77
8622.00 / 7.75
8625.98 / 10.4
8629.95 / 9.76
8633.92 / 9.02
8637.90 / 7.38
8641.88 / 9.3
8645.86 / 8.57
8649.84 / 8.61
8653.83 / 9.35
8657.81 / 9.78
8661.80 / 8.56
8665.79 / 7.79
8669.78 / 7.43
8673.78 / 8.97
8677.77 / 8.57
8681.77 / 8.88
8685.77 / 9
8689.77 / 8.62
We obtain 3.6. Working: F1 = 0.97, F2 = 0.3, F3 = 0.97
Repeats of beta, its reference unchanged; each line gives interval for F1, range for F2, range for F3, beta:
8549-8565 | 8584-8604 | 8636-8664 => 0.8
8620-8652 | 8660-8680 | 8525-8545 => 1.5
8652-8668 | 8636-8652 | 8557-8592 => 0.2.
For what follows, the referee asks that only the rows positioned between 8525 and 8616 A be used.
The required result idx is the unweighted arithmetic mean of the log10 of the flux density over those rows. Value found 0.951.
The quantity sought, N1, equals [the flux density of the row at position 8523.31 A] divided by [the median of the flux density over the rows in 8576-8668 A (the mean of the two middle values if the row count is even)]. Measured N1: 1.00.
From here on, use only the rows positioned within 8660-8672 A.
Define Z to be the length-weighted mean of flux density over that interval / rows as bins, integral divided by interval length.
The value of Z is 7.93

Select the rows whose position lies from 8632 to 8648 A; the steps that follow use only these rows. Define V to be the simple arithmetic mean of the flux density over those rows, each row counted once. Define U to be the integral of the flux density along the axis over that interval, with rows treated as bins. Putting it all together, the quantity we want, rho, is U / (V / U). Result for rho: 2192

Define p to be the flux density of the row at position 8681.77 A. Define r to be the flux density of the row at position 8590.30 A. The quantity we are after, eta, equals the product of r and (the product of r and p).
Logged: 674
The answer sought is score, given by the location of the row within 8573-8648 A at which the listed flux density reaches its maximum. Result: 8625.98 A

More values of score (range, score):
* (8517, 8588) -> 8535.09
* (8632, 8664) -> 8657.81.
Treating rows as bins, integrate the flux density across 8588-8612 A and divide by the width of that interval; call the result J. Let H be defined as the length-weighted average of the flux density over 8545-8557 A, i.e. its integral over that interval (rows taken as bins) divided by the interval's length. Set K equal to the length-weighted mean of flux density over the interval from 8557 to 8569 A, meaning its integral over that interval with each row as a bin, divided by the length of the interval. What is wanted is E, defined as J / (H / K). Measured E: 8.4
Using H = 9.4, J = 8.99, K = 8.8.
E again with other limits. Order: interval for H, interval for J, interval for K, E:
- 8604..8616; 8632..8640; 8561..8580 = 7.6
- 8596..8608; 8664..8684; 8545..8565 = 8.9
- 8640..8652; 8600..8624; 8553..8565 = 9.1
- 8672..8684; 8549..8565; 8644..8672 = 8.9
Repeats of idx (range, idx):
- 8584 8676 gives 0.944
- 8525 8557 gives 0.963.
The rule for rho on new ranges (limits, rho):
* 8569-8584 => 1919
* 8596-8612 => 2318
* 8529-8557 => 7176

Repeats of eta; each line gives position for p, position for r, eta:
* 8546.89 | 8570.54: 697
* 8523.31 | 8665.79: 530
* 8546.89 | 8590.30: 721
